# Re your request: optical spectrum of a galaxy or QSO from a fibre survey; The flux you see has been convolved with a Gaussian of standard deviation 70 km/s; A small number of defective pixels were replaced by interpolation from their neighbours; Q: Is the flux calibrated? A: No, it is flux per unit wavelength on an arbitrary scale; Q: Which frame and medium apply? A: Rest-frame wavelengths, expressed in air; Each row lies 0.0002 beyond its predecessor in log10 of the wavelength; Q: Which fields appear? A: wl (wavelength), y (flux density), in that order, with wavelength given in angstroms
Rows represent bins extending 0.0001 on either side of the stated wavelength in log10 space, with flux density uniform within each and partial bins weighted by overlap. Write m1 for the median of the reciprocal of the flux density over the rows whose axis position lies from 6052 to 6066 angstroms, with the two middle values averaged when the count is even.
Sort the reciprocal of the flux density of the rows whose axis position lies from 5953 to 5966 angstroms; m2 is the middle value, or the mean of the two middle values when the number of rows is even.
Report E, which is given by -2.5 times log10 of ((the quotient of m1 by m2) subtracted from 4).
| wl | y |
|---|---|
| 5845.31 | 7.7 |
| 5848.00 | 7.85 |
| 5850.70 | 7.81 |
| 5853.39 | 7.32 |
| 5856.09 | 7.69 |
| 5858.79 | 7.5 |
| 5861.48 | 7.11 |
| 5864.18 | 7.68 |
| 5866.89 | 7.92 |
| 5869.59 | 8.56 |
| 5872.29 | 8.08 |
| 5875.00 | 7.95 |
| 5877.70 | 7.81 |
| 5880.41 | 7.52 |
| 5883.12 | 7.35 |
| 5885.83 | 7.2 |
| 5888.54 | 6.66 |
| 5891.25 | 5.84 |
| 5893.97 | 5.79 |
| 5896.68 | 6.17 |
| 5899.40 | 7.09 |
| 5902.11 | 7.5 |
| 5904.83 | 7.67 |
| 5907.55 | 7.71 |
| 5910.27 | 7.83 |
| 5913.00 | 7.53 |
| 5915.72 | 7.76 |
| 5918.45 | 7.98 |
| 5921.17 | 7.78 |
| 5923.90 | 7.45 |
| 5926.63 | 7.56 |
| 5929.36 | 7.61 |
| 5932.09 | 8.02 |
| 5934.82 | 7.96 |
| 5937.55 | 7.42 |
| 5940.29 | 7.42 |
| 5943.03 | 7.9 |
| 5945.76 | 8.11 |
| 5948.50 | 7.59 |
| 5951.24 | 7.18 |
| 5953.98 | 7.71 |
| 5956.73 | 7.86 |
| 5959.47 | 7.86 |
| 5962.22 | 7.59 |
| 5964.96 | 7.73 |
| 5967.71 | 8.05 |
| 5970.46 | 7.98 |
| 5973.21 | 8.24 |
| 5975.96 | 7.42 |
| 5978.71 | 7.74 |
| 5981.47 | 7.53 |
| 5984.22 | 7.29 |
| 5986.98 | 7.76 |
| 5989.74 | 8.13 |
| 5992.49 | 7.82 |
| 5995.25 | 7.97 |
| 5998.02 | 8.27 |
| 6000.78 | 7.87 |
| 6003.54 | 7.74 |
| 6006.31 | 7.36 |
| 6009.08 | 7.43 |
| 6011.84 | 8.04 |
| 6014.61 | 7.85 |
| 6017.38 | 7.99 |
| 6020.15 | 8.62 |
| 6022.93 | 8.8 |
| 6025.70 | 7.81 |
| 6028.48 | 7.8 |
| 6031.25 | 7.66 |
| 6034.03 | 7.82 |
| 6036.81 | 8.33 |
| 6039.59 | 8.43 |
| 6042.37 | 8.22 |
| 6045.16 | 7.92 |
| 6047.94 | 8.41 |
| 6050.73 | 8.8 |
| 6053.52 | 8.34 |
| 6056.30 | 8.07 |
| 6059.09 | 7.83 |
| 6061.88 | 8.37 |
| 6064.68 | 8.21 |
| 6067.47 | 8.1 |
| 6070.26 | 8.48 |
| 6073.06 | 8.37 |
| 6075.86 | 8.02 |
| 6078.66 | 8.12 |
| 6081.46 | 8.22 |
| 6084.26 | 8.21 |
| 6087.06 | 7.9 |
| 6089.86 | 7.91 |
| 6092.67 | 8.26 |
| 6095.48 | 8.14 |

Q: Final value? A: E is -1.21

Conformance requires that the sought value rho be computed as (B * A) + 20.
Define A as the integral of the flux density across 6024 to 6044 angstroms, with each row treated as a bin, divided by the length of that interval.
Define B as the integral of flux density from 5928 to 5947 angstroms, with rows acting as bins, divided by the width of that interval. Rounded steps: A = 8.02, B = 7.78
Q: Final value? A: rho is 82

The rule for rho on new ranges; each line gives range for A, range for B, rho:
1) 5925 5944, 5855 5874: 80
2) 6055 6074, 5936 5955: 82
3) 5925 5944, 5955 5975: 81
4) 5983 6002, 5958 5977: 82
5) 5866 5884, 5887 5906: 73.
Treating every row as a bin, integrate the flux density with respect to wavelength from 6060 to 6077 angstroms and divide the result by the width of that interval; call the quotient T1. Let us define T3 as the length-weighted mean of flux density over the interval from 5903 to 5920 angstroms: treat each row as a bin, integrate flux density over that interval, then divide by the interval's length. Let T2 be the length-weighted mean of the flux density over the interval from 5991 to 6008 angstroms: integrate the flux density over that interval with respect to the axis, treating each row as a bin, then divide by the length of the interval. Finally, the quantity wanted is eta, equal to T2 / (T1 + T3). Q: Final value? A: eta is 0.490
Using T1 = 8.25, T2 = 7.83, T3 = 7.7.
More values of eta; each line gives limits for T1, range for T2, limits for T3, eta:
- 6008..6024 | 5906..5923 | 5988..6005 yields 0.482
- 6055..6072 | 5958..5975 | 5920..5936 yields 0.497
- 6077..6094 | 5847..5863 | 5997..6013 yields 0.475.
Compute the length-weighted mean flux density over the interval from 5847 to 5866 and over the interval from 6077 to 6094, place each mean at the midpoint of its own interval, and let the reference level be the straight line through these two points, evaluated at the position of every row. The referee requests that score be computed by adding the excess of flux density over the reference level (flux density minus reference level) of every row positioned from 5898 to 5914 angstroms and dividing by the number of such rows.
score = -0.1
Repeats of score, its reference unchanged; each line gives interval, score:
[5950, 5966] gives -0.1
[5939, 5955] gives -0.1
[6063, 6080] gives 0.1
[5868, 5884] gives 0.3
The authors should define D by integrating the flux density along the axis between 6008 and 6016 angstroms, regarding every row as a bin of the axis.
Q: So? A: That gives 62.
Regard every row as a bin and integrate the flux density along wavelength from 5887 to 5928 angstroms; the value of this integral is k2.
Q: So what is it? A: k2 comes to 296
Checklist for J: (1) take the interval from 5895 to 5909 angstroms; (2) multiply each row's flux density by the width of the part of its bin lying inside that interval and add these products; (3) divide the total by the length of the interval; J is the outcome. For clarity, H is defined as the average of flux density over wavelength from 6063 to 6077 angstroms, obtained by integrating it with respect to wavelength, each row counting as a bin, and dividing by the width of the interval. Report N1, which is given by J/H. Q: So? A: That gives 0.87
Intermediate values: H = 8.2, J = 7.20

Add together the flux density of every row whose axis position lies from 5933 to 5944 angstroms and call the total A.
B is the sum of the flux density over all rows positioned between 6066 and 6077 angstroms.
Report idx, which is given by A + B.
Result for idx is 63.7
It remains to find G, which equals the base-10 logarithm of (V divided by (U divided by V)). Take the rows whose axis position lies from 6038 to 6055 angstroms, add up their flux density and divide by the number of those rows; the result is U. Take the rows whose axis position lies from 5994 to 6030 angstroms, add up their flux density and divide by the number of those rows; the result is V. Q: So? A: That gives 0.881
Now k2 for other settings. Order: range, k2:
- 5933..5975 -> 326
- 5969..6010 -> 319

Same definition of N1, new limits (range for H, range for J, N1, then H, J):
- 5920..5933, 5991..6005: 1.03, 7.7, 7.93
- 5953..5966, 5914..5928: 0.99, 7.8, 7.70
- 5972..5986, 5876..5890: 0.96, 7.6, 7.32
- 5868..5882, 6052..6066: 1.02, 8.0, 8.17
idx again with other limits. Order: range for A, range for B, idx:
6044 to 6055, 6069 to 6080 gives 66.5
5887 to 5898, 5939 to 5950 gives 55.5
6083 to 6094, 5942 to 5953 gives 63.1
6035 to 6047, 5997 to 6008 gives 64.1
